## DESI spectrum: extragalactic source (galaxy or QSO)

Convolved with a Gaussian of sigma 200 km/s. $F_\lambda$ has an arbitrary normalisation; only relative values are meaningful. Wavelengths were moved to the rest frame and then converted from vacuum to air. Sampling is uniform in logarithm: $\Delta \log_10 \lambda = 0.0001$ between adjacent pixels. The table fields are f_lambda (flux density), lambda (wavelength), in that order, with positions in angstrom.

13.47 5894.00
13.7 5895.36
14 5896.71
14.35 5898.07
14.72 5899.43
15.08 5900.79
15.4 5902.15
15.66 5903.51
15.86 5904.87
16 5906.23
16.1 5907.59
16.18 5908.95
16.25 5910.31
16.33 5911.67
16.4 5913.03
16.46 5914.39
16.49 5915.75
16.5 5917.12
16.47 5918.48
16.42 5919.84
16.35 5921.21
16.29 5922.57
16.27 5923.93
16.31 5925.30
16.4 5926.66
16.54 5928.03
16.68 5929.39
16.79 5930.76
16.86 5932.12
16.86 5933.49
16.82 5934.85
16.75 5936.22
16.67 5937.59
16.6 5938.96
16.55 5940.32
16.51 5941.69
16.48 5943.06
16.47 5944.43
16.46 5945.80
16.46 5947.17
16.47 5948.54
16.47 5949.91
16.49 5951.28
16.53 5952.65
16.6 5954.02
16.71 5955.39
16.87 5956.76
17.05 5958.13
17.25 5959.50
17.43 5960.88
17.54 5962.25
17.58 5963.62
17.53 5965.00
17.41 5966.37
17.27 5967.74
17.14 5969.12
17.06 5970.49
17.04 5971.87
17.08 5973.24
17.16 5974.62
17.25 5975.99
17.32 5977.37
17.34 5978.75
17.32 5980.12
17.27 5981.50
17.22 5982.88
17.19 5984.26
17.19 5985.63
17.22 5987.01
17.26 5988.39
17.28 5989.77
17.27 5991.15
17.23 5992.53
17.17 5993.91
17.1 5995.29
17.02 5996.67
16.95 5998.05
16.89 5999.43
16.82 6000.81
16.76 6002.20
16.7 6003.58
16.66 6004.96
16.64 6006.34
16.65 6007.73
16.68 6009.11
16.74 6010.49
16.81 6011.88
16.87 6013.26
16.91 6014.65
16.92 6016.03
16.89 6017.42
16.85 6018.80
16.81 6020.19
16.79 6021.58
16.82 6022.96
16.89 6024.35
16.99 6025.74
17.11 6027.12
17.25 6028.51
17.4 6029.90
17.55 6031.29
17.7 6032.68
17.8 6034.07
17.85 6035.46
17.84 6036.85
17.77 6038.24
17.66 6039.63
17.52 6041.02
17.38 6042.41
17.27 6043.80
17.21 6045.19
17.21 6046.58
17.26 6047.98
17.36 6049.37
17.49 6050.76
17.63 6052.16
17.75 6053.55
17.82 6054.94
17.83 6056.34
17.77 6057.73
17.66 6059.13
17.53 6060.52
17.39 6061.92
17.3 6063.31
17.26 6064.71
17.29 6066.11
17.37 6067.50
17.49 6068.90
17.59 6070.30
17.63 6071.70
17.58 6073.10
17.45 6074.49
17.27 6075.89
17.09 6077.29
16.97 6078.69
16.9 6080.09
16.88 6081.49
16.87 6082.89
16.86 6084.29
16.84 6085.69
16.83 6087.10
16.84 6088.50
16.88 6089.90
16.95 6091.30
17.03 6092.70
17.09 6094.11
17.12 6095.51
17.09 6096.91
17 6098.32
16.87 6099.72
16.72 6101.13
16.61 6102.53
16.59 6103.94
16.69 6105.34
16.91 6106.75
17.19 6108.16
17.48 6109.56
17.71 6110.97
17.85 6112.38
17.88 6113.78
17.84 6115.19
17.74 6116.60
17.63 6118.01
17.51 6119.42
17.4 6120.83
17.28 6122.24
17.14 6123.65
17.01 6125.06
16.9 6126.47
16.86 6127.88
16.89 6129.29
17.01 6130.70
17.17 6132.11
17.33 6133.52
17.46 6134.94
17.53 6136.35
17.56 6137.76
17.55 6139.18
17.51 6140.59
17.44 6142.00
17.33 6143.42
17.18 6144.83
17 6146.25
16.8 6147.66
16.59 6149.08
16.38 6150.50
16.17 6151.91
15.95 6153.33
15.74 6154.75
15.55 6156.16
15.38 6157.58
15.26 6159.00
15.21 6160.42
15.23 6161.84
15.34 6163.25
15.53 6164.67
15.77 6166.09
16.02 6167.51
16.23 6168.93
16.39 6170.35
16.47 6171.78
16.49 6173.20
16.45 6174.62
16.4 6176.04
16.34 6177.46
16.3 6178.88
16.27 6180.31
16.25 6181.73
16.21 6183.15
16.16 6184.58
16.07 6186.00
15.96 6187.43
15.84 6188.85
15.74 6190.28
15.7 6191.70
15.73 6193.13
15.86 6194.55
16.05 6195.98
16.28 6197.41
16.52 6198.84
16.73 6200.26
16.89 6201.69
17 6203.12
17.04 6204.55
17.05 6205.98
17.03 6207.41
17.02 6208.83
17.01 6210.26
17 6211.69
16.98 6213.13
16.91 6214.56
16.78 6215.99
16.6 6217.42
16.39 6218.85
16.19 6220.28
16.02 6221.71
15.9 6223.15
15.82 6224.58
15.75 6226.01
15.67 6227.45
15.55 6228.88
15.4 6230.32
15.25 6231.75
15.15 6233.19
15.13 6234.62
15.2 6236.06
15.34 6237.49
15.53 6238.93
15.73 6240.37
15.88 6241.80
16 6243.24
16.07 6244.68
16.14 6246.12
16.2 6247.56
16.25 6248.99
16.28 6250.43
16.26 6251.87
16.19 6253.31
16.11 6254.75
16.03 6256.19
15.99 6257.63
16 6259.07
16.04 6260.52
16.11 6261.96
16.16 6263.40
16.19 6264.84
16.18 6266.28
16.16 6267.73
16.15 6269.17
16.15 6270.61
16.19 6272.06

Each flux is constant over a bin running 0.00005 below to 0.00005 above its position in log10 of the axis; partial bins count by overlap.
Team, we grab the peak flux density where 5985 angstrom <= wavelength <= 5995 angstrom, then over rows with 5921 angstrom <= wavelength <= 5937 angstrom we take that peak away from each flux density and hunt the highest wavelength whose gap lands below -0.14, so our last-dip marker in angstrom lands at 5936.22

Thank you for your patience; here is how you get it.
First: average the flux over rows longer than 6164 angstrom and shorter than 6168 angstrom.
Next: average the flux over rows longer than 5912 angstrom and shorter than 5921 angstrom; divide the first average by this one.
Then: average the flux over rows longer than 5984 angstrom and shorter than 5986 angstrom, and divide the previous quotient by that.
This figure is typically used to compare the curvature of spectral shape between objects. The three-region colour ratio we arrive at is 0.056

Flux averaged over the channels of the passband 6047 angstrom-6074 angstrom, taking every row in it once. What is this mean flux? 17.5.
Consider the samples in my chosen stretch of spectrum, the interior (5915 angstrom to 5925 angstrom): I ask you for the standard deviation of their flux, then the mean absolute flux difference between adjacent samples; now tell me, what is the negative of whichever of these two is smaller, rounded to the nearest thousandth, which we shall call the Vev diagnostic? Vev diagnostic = -0.040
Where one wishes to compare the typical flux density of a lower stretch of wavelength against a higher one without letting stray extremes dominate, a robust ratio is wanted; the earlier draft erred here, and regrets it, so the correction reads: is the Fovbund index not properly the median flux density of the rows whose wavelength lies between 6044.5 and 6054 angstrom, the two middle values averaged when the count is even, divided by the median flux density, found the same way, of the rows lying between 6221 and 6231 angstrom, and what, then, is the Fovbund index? 1.102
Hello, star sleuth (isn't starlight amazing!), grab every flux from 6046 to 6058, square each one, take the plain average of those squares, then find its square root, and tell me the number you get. 17.57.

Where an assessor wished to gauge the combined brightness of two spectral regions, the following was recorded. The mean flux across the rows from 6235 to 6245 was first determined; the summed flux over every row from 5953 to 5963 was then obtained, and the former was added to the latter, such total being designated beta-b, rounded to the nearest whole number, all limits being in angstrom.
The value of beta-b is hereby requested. 135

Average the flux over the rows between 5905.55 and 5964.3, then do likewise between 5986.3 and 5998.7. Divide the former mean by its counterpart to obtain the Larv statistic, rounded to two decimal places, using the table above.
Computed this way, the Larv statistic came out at 0.97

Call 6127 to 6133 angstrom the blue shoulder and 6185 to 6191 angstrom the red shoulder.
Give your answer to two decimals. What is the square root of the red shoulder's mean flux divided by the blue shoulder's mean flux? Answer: 0.97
